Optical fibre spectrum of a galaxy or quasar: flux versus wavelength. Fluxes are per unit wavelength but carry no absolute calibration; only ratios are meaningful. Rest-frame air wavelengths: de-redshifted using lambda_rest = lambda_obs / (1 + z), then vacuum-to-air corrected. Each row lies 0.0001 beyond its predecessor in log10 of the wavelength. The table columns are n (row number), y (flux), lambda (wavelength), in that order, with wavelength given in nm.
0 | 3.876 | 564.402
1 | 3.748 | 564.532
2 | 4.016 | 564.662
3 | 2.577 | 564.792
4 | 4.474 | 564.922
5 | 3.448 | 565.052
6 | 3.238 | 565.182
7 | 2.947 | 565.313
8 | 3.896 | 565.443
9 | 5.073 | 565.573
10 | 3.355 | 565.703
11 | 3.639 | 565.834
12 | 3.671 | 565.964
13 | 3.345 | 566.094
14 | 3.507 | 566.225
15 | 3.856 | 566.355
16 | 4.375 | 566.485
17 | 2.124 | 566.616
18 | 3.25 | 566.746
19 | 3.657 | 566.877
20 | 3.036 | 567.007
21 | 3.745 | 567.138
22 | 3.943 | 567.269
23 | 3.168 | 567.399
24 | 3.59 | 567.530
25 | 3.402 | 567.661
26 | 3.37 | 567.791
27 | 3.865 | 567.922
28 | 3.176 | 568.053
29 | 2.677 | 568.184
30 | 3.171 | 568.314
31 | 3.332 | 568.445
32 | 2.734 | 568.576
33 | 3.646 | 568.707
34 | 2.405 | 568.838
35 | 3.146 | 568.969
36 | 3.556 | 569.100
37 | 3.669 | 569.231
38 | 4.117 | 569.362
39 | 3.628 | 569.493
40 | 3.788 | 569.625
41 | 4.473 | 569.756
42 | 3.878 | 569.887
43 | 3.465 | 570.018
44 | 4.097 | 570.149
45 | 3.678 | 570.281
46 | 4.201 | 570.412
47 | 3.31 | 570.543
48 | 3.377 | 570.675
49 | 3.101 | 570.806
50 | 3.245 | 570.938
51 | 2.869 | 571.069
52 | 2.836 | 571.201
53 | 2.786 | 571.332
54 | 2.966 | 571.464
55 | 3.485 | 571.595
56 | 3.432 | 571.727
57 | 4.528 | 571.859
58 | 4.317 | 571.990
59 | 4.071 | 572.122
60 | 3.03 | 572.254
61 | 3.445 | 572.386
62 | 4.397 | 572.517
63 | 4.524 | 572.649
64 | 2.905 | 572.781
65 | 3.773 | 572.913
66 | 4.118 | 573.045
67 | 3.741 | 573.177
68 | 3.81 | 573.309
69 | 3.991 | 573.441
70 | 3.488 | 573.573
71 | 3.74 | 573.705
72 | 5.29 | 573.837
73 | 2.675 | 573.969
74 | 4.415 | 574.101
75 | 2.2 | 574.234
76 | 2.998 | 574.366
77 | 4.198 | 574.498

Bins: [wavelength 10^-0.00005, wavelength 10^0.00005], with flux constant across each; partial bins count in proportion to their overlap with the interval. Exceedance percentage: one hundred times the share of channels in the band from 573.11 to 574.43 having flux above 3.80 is 40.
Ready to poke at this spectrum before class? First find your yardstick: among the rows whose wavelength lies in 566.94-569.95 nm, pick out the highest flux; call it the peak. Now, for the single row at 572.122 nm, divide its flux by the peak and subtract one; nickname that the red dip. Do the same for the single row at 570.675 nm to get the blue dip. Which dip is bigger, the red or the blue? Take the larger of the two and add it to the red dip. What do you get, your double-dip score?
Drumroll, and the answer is -0.18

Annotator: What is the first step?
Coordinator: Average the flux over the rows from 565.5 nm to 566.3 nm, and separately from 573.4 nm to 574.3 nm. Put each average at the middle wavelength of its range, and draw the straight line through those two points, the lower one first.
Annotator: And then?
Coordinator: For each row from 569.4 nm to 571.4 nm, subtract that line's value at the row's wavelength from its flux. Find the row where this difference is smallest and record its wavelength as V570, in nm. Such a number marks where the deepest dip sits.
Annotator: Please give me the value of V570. 571.332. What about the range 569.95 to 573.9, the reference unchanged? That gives 571.332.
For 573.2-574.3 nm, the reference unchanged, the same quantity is 574.234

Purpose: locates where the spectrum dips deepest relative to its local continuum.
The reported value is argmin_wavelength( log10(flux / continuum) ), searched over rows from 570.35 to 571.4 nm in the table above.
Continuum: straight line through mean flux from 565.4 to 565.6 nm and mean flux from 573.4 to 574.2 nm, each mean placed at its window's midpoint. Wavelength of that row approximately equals 571.332 nm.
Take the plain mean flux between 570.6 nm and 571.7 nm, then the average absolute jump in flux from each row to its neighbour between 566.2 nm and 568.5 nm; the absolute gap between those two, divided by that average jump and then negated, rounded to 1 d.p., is -4.3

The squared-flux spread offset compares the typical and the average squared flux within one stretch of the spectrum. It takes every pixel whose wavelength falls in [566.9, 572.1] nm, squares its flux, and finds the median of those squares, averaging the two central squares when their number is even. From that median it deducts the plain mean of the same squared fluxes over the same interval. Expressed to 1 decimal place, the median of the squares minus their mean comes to -0.5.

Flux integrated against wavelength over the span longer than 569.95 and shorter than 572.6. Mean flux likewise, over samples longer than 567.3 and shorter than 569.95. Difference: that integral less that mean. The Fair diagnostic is 5.9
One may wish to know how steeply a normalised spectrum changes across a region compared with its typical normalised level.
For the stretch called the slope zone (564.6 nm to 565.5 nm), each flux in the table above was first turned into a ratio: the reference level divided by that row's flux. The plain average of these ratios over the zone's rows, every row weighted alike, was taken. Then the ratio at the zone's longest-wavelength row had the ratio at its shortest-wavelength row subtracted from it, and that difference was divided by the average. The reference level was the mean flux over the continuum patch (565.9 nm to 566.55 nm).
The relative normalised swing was 0.026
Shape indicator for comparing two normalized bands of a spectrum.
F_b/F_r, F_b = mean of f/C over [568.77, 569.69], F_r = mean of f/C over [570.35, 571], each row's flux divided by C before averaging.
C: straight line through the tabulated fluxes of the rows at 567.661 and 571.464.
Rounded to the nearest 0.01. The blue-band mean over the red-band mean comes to 0.96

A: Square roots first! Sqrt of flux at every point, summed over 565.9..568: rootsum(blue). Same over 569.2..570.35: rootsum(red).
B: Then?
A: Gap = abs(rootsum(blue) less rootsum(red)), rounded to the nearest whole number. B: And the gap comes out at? 12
